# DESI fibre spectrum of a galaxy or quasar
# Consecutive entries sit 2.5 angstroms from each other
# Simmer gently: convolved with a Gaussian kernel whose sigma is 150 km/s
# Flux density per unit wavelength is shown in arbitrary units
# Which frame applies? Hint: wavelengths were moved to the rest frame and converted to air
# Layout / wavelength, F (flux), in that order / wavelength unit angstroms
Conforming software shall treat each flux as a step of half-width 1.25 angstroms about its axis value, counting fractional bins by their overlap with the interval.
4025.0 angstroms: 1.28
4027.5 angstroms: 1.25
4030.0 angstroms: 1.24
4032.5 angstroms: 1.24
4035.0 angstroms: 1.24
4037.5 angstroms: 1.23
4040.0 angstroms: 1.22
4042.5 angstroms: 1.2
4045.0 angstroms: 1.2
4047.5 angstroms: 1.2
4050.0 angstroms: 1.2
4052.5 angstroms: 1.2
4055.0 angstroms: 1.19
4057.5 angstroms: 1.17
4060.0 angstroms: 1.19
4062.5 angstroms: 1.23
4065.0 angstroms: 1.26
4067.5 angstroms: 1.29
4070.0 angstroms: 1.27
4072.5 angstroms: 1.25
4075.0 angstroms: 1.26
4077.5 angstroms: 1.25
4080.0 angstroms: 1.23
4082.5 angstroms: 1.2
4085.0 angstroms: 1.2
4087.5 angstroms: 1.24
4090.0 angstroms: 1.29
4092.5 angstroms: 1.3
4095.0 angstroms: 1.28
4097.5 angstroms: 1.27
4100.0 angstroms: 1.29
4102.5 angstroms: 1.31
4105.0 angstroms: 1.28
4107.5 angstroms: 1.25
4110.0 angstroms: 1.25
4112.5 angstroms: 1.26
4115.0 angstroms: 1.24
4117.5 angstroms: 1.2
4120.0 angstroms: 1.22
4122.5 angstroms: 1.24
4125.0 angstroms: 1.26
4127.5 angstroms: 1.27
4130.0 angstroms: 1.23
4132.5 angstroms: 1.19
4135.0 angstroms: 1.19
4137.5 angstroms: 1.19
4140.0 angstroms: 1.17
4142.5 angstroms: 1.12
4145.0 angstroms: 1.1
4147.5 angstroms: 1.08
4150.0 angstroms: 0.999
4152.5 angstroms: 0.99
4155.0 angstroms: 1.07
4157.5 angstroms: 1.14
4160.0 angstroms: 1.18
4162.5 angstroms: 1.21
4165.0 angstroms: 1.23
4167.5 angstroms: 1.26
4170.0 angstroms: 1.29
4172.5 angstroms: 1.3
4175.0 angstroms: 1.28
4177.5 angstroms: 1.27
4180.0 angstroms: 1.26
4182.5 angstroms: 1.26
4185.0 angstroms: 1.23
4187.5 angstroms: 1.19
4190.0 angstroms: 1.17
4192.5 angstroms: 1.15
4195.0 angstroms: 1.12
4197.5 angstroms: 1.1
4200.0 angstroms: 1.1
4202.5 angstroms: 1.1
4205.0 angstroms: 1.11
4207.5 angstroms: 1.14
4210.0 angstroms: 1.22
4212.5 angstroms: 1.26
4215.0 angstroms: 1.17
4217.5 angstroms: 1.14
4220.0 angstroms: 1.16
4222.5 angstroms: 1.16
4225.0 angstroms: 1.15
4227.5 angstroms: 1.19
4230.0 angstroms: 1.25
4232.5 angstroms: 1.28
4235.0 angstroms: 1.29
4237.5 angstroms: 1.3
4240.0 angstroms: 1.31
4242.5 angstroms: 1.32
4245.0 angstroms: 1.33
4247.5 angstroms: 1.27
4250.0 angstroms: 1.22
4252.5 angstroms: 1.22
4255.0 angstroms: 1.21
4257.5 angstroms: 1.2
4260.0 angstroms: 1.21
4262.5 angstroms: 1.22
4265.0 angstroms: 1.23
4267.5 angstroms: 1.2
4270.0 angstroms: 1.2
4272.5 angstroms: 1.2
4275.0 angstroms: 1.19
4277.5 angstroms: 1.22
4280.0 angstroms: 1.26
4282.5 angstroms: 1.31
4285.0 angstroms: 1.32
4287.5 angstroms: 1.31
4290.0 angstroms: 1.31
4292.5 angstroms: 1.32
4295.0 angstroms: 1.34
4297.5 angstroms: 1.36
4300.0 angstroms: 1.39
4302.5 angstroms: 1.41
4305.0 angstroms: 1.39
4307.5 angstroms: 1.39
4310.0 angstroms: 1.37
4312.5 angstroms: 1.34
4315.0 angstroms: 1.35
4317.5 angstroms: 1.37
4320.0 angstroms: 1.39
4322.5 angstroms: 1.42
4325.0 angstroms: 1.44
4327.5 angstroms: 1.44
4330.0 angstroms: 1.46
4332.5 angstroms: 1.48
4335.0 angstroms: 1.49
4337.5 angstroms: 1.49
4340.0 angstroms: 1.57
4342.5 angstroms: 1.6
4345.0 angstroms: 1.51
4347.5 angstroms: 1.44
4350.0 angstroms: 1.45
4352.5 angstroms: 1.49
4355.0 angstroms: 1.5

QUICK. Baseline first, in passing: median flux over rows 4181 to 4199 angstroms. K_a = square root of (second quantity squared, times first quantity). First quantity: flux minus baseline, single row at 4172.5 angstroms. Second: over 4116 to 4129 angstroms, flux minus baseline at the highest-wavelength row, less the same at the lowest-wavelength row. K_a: 0.025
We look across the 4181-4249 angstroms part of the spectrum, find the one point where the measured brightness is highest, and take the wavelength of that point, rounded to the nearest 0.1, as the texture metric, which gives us 4245.0 angstroms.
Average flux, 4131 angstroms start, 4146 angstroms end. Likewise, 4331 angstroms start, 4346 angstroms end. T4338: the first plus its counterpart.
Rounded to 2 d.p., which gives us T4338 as 2.68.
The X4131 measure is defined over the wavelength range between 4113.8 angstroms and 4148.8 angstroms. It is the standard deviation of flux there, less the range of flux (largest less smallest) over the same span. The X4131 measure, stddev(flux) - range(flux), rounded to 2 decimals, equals -0.13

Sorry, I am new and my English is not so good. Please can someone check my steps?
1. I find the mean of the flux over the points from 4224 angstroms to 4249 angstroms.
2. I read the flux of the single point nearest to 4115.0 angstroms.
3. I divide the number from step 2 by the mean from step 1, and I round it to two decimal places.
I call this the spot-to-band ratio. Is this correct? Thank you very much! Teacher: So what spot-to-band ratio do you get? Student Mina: 0.98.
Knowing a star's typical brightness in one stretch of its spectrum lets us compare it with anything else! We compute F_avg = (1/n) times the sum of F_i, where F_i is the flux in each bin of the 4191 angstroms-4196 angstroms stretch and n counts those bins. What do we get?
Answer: 1.14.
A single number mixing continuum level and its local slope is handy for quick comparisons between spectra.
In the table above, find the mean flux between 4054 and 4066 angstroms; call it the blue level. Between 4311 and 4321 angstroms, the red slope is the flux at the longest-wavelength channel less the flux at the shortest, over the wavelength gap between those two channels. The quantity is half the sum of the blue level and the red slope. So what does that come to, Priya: 0.607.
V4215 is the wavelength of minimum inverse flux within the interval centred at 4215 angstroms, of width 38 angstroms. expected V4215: 4232.5 angstroms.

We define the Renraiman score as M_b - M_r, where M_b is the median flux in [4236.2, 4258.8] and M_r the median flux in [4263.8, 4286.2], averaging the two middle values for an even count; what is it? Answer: 0.05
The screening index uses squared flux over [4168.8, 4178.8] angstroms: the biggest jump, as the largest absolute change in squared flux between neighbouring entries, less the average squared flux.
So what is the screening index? -1.60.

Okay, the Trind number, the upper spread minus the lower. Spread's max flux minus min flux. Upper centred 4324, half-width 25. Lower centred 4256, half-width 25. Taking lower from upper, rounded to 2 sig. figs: 0.12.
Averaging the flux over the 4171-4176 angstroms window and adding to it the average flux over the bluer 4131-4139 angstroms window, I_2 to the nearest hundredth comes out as 2.48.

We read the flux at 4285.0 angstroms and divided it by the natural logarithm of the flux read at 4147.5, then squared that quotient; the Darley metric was 294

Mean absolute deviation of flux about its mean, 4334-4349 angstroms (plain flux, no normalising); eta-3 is 0.046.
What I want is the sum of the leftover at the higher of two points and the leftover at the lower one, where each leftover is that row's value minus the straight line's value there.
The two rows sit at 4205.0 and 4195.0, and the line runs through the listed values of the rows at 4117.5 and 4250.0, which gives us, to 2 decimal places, -0.19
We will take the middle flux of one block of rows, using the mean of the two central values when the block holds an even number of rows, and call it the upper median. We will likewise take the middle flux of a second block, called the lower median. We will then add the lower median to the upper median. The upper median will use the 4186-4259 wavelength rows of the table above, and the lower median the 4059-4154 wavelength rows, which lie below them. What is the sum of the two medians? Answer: 2.43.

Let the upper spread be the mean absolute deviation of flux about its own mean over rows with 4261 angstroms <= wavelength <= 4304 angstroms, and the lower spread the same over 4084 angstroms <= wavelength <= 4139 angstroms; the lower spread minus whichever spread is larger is -0.032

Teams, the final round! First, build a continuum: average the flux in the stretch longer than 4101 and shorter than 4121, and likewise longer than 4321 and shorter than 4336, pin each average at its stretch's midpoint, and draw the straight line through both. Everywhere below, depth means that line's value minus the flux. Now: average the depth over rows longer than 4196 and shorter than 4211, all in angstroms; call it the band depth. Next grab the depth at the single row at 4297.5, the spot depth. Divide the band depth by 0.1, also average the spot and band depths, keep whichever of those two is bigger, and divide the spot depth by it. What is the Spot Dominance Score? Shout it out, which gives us 0.03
